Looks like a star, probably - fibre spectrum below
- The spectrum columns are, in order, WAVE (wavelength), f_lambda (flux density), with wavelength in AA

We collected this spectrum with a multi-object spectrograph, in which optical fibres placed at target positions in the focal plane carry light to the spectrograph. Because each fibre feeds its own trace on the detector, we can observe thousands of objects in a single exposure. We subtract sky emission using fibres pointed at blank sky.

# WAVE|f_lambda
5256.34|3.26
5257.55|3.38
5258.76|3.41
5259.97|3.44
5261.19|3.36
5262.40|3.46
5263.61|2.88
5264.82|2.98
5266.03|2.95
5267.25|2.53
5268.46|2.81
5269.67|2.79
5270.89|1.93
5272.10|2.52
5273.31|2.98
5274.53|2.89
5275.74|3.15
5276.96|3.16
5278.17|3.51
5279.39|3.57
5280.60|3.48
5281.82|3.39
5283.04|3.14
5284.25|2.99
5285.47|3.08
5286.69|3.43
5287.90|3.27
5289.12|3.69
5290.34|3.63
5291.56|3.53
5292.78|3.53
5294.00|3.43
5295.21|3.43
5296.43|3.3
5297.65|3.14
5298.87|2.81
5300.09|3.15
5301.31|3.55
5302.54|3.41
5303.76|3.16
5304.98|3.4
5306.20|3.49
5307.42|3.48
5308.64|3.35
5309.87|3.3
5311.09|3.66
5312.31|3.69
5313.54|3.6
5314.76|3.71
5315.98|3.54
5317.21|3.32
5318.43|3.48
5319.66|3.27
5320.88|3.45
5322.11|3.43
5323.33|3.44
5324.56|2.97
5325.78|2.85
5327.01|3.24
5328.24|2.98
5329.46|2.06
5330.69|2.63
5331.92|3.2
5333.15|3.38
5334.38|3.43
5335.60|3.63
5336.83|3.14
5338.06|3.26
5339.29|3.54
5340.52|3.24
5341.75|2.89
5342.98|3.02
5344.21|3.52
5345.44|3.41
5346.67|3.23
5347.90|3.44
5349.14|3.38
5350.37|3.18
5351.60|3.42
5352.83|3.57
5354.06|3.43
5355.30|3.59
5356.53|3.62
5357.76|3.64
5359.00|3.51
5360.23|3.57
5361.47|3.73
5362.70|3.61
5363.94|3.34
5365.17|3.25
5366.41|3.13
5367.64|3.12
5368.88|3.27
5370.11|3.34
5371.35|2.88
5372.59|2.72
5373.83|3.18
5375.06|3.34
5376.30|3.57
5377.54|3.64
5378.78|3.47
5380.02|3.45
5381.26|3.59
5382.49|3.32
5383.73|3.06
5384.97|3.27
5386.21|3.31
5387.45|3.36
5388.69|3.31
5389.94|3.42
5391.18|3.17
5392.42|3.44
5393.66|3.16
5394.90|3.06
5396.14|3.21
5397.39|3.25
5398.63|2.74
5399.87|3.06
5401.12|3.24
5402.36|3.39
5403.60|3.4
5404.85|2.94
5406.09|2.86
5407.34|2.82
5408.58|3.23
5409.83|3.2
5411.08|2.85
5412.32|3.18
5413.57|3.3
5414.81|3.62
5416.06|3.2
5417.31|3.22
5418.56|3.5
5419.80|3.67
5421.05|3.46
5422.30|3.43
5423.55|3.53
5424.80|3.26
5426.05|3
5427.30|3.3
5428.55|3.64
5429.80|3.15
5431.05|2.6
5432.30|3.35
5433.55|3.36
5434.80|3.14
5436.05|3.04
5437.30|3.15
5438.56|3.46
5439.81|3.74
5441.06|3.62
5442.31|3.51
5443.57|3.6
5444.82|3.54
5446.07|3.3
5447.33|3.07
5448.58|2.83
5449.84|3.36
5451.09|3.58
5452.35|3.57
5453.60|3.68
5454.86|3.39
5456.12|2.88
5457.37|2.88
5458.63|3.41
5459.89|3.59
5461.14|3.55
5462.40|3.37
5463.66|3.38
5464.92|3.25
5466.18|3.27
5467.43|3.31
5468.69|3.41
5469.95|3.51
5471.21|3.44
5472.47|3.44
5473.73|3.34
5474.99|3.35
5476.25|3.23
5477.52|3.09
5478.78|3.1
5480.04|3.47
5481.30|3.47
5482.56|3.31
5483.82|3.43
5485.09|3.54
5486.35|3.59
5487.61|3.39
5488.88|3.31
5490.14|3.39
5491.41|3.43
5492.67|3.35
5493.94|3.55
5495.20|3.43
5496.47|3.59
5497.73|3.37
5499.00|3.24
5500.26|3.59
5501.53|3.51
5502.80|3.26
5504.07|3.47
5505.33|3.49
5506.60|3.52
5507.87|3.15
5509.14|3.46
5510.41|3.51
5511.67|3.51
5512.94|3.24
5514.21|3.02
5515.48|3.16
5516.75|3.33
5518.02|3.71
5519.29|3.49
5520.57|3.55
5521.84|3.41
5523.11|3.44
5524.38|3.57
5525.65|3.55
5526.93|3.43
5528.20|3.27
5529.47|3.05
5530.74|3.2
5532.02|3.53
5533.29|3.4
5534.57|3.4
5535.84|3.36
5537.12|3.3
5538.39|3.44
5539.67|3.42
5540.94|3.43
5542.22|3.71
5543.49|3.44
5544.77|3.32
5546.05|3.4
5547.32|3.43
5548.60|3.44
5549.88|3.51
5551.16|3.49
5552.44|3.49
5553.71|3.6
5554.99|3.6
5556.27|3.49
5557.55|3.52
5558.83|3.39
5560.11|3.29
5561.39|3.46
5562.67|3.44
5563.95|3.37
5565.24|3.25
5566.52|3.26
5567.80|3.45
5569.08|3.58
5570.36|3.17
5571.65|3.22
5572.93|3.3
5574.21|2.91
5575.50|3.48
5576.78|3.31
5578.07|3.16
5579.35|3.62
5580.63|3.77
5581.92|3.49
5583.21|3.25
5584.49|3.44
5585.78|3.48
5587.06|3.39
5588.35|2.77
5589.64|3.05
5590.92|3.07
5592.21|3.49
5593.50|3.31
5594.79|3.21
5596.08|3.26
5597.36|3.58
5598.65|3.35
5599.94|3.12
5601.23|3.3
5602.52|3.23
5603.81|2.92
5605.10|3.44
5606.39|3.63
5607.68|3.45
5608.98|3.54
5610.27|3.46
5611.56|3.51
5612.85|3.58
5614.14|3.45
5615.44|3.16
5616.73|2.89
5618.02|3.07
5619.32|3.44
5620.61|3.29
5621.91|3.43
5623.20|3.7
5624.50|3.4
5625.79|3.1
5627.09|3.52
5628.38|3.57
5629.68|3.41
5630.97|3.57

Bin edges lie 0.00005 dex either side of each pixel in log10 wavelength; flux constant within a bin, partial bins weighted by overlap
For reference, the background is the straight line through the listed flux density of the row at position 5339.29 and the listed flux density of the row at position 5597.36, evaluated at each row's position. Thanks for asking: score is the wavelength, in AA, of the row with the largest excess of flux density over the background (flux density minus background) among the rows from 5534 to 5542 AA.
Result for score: 5538.39 AA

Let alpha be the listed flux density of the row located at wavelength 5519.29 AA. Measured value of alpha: 3.49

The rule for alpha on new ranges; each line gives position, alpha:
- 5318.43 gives 3.48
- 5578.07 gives 3.16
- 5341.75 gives 2.89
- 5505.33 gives 3.49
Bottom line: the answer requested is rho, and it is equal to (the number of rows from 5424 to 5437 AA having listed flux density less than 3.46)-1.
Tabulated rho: 8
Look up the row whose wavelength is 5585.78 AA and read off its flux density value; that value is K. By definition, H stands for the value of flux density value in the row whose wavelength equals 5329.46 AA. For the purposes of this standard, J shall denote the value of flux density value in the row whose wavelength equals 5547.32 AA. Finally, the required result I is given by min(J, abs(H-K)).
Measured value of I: 1.42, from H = 2.06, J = 3.43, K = 3.48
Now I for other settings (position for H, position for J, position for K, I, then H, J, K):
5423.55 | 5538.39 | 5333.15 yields 0.15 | 3.53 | 3.44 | 3.38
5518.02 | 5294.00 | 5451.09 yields 0.13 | 3.71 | 3.43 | 3.58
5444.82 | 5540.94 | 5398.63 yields 0.80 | 3.54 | 3.43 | 2.74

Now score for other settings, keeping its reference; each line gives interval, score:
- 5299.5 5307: 5301.31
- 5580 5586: 5580.63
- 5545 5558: 5553.71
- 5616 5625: 5623.20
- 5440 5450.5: 5441.06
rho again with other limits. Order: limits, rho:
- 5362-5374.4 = 8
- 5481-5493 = 6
